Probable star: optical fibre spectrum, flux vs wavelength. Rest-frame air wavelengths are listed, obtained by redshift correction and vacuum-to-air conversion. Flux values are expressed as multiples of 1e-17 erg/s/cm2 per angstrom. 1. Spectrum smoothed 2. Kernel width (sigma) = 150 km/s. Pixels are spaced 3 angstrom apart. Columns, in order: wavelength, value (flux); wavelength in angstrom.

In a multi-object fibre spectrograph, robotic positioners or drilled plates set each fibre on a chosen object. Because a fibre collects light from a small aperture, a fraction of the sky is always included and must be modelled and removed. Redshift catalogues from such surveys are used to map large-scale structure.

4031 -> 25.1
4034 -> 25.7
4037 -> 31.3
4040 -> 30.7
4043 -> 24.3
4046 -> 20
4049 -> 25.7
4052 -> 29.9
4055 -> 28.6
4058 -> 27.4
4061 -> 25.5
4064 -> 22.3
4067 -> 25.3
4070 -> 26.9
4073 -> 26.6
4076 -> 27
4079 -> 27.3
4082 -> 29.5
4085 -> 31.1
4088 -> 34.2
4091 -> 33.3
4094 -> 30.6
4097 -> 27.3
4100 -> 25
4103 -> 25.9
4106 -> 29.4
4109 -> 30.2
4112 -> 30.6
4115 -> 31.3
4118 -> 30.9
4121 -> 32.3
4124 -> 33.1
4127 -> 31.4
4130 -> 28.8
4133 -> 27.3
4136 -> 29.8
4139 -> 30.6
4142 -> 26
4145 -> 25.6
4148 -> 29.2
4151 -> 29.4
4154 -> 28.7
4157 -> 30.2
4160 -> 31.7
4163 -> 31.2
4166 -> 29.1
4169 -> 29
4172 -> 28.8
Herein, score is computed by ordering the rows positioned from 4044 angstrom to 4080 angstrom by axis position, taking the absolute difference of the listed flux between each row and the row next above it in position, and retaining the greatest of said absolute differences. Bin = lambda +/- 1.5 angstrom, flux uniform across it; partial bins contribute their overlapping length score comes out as 5.7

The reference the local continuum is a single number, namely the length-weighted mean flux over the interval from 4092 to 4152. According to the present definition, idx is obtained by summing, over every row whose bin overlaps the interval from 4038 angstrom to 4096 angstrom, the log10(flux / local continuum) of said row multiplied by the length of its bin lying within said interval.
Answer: -1.57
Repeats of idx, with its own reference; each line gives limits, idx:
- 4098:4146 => -0.07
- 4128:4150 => -0.35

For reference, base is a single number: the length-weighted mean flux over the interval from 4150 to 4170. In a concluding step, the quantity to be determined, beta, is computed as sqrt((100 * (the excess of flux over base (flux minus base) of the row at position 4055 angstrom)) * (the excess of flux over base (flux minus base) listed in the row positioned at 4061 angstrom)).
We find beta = 24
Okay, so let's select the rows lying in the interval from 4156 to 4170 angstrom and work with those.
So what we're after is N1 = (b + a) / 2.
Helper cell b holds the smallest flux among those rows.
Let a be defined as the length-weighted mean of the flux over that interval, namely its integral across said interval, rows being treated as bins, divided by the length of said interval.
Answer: 29.6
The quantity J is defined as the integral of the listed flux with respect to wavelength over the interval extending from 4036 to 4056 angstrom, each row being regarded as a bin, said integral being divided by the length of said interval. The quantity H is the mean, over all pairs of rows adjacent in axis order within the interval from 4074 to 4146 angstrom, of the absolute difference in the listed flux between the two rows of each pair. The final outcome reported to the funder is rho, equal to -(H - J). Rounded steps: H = 1.71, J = 27.1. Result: 25.4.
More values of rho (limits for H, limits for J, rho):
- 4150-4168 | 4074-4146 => 28.3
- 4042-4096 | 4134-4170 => 27.0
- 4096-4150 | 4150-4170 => 28.2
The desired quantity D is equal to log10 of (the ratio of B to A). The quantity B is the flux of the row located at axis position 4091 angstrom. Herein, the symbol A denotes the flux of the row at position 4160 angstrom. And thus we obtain 0.02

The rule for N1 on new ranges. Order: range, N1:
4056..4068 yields 23.8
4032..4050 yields 23.1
